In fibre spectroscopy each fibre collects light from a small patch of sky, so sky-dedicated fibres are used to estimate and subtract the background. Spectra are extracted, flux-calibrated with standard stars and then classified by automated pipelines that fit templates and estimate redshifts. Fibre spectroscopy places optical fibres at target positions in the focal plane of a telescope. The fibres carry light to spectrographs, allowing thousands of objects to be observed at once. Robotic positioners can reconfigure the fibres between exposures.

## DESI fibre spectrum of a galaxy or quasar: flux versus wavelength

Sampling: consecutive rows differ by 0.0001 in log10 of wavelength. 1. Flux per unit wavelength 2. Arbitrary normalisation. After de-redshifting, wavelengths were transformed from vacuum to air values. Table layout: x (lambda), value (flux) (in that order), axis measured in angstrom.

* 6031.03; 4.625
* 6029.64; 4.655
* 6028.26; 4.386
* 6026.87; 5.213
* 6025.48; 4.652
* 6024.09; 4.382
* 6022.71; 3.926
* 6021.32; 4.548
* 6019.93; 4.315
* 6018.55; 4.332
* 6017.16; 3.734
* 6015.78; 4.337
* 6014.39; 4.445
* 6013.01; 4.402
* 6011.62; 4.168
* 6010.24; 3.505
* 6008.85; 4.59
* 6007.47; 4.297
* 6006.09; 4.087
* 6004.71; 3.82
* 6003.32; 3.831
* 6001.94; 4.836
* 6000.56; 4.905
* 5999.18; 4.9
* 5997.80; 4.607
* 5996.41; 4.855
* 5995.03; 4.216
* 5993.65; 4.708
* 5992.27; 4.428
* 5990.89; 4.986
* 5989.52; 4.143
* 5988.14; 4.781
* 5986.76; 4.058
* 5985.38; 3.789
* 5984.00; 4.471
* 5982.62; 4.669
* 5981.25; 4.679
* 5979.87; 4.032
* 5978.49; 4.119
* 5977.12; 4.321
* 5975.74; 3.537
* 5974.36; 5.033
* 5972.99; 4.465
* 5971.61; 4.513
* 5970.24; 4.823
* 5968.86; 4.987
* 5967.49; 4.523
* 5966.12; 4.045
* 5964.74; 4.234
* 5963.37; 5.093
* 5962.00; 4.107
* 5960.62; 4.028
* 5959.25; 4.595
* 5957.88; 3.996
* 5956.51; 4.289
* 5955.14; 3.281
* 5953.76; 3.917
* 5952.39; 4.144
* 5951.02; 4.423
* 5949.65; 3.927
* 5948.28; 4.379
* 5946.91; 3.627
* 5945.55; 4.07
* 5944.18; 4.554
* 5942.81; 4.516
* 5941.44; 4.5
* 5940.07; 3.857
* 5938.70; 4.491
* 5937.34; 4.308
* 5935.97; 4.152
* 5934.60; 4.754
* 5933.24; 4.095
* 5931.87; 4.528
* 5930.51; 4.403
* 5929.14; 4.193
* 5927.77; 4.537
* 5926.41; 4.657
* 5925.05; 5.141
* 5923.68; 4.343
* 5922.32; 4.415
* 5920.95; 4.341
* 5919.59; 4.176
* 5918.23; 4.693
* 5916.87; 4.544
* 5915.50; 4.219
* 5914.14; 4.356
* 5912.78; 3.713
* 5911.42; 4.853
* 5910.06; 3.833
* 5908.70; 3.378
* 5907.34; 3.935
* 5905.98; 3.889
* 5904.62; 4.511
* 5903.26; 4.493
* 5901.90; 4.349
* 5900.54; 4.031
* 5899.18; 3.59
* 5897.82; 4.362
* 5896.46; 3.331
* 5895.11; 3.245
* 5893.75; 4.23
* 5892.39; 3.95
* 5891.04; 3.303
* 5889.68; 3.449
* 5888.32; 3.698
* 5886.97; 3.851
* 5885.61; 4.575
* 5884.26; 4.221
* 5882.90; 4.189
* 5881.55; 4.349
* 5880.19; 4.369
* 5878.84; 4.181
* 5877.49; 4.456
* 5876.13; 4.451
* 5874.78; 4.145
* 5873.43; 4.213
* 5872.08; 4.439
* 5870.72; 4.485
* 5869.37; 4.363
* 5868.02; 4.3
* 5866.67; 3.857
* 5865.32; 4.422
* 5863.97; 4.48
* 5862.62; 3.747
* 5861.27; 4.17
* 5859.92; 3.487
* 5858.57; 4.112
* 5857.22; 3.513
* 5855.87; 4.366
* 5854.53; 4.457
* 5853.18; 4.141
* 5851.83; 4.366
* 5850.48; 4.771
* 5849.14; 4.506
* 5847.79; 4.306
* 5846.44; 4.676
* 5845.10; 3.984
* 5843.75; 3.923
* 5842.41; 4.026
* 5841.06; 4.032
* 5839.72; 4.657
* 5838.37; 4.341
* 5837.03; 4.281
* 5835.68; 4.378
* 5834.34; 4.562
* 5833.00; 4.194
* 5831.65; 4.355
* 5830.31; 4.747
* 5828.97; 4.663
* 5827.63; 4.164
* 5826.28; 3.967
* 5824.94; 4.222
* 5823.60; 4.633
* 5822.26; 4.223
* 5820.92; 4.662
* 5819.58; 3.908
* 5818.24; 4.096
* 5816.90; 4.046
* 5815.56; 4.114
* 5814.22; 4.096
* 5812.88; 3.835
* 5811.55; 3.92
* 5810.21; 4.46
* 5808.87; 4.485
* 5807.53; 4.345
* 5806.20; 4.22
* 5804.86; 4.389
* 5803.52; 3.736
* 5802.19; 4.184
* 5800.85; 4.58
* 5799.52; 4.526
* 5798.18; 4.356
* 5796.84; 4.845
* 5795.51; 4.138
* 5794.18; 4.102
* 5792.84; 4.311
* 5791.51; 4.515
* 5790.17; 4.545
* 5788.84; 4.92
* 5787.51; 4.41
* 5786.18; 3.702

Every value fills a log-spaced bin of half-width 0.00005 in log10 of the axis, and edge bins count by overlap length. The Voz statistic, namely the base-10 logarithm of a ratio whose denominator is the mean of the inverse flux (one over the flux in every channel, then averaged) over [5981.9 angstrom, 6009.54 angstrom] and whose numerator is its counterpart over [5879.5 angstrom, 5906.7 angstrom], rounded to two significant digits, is 0.048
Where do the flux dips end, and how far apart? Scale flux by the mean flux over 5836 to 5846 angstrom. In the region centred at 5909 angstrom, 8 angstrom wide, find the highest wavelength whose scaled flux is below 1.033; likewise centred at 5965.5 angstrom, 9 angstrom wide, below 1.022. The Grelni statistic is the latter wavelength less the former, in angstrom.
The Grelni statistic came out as 53.3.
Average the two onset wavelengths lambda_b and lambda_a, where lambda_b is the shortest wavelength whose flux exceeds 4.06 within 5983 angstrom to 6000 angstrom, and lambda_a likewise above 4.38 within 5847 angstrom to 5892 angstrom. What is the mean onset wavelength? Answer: 5916.6 angstrom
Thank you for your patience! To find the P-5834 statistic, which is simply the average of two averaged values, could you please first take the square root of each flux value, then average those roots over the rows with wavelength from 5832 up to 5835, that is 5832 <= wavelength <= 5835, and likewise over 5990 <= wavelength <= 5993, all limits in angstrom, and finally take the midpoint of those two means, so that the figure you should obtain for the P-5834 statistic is 2.13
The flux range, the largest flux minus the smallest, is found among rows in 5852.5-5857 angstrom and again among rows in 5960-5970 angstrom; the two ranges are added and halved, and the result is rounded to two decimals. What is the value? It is 0.69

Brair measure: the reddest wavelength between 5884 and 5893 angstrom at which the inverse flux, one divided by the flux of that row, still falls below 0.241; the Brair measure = 5885.61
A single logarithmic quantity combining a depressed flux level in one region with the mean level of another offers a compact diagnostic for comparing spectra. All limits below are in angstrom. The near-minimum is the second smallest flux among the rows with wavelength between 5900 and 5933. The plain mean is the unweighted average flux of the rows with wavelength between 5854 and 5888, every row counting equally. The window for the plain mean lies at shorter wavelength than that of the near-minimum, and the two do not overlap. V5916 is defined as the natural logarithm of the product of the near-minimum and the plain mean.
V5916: 2.75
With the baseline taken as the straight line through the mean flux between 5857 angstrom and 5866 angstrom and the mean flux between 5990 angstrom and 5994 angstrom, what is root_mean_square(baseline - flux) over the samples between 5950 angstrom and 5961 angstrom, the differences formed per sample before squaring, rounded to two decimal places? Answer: 0.56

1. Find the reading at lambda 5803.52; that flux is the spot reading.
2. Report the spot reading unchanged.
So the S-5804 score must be 3.736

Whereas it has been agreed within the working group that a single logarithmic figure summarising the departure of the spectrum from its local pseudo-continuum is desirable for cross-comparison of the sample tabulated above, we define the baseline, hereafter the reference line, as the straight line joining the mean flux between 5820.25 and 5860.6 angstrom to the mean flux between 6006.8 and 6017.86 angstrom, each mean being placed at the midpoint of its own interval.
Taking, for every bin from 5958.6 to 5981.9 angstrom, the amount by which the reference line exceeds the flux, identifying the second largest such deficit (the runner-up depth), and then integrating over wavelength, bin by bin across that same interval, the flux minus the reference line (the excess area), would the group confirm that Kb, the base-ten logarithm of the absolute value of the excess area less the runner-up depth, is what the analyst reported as 0.67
